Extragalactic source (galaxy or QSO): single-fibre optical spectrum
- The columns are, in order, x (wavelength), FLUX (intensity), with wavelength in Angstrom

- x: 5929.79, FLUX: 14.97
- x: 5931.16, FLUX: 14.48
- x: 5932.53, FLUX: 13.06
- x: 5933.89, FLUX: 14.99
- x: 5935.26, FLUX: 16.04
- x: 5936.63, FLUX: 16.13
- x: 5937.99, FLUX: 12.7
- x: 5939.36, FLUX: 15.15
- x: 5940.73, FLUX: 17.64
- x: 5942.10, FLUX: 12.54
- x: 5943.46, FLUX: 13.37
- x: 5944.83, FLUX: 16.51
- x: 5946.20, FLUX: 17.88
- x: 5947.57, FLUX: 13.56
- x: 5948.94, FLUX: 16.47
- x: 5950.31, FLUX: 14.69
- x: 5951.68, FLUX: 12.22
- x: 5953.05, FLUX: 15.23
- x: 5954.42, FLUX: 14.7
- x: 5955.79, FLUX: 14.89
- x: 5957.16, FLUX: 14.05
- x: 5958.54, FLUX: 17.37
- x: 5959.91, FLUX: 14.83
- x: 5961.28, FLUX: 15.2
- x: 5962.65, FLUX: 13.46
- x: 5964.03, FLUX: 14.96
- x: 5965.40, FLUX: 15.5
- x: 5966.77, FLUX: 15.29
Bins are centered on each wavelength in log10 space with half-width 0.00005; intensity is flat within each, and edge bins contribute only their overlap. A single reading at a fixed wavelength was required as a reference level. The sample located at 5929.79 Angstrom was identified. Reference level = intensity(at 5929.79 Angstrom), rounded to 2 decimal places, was 14.97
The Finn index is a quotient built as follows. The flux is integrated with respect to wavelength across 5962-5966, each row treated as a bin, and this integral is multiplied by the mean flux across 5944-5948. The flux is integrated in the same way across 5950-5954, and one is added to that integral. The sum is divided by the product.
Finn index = 0.061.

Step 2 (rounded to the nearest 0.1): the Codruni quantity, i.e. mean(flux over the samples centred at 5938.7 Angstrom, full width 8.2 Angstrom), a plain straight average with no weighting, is 15.0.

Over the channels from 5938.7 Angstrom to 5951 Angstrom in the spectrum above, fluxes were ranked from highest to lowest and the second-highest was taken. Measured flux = 17.64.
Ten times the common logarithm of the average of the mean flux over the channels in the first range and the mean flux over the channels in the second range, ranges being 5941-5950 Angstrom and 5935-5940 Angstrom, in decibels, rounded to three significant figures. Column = 11.8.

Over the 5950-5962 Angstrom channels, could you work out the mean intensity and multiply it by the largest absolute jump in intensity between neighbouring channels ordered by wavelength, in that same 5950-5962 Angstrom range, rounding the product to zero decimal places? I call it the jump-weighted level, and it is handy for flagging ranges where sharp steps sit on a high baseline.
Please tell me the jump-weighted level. 49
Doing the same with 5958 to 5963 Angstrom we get 39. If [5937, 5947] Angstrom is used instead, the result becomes 77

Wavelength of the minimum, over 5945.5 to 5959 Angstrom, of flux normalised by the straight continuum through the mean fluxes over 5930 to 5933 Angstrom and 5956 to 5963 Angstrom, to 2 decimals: 5951.68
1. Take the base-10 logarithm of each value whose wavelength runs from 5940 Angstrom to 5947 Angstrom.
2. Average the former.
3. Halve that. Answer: 0.594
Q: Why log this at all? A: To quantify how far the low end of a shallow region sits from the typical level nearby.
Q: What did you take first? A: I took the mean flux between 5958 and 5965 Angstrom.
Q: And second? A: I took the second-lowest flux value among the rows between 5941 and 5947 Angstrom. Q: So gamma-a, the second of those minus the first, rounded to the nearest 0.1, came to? -1.8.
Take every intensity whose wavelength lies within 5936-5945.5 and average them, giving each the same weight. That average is 14.9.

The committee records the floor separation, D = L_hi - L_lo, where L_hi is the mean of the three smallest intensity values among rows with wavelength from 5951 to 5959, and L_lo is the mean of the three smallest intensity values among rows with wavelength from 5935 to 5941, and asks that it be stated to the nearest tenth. -1.0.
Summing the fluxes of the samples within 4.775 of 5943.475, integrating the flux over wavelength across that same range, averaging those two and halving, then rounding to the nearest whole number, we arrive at 63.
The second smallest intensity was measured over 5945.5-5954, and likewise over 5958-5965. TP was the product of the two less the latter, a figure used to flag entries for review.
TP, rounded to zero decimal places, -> 186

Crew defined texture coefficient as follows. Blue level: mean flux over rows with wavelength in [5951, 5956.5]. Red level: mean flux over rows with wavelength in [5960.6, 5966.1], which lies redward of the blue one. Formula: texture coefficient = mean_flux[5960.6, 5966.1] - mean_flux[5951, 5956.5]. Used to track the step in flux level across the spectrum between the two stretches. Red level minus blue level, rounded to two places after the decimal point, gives 0.52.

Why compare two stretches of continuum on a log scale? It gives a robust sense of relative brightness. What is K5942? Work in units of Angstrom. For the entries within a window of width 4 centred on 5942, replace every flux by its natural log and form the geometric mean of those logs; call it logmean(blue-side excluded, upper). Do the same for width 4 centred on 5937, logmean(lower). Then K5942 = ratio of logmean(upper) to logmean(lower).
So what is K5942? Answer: 0.99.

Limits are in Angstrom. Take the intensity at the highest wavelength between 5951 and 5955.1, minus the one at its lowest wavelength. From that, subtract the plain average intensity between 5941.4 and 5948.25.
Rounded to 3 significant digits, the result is -12.3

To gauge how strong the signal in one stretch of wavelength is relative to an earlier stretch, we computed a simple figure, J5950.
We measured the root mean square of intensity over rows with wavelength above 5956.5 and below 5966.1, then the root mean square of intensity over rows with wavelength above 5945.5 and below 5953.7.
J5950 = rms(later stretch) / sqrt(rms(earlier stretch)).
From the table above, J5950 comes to 3.88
